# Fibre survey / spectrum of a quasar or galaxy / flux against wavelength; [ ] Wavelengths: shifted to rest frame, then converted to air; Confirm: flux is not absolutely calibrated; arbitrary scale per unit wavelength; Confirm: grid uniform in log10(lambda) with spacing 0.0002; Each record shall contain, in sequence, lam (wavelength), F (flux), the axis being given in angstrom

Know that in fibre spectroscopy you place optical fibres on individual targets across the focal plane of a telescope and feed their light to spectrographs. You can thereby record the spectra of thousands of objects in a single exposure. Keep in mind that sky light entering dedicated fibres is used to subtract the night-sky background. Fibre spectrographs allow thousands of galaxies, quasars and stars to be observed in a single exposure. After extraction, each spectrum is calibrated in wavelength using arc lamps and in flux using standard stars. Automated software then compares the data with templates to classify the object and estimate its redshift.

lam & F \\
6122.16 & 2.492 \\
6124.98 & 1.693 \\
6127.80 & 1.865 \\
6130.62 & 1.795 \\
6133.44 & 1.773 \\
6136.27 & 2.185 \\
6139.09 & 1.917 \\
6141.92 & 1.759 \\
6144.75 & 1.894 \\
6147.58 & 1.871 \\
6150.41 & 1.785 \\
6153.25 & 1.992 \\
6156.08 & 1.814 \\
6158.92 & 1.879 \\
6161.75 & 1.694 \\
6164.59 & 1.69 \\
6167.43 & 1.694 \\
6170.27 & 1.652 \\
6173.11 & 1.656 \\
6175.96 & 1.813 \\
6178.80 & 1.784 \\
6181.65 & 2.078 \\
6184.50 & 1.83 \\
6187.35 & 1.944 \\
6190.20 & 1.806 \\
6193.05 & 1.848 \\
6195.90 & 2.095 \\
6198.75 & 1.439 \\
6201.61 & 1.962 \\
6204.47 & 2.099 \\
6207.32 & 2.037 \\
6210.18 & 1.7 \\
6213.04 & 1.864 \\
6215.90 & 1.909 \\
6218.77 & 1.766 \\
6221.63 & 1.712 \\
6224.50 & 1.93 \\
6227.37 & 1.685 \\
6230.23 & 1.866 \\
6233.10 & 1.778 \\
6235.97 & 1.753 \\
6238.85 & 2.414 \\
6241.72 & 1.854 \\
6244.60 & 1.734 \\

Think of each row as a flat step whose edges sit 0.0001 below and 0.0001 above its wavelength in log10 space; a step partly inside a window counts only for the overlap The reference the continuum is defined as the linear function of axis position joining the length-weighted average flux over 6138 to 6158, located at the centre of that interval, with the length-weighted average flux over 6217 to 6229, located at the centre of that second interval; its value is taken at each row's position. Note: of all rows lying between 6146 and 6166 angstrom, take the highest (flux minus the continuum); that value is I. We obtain 0.14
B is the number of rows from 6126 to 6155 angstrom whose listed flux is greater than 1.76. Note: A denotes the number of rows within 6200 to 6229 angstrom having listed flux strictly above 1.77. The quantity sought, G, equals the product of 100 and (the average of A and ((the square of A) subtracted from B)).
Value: -1050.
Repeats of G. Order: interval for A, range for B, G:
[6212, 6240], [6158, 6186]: -1250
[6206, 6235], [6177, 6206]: -1050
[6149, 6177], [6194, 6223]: -650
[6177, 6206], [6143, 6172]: -3300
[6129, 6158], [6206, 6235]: -3250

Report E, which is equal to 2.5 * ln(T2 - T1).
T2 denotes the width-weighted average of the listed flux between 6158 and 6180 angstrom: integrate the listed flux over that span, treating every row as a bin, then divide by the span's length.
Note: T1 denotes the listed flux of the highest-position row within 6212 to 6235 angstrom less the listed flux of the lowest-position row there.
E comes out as 1.49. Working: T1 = -0.086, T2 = 1.73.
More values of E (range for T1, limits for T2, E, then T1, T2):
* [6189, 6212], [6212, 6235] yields 1.63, -0.106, 1.81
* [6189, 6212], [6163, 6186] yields 1.58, -0.106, 1.77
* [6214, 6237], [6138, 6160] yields 1.76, -0.156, 1.86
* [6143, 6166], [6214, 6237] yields 1.74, -0.204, 1.80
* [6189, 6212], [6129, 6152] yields 1.71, -0.106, 1.87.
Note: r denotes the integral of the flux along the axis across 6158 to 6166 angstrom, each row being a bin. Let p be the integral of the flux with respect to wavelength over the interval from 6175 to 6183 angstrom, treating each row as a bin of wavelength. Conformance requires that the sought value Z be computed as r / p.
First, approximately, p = 15.2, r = 14.0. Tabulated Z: 0.92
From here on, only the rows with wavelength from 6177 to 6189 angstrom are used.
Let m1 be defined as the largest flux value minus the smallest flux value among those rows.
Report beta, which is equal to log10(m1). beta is -0.5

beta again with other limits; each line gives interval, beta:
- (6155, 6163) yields -0.7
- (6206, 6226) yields -0.5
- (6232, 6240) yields -0.2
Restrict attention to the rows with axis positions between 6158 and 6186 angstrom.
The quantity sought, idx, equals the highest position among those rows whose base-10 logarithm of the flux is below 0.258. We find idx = 6178.80 angstrom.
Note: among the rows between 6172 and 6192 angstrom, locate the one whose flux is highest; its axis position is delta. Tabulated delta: 6181.65 angstrom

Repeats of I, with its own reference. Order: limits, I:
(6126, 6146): 0.31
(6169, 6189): 0.25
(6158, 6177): 0.03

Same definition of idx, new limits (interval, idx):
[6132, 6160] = 6150.41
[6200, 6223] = 6221.63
